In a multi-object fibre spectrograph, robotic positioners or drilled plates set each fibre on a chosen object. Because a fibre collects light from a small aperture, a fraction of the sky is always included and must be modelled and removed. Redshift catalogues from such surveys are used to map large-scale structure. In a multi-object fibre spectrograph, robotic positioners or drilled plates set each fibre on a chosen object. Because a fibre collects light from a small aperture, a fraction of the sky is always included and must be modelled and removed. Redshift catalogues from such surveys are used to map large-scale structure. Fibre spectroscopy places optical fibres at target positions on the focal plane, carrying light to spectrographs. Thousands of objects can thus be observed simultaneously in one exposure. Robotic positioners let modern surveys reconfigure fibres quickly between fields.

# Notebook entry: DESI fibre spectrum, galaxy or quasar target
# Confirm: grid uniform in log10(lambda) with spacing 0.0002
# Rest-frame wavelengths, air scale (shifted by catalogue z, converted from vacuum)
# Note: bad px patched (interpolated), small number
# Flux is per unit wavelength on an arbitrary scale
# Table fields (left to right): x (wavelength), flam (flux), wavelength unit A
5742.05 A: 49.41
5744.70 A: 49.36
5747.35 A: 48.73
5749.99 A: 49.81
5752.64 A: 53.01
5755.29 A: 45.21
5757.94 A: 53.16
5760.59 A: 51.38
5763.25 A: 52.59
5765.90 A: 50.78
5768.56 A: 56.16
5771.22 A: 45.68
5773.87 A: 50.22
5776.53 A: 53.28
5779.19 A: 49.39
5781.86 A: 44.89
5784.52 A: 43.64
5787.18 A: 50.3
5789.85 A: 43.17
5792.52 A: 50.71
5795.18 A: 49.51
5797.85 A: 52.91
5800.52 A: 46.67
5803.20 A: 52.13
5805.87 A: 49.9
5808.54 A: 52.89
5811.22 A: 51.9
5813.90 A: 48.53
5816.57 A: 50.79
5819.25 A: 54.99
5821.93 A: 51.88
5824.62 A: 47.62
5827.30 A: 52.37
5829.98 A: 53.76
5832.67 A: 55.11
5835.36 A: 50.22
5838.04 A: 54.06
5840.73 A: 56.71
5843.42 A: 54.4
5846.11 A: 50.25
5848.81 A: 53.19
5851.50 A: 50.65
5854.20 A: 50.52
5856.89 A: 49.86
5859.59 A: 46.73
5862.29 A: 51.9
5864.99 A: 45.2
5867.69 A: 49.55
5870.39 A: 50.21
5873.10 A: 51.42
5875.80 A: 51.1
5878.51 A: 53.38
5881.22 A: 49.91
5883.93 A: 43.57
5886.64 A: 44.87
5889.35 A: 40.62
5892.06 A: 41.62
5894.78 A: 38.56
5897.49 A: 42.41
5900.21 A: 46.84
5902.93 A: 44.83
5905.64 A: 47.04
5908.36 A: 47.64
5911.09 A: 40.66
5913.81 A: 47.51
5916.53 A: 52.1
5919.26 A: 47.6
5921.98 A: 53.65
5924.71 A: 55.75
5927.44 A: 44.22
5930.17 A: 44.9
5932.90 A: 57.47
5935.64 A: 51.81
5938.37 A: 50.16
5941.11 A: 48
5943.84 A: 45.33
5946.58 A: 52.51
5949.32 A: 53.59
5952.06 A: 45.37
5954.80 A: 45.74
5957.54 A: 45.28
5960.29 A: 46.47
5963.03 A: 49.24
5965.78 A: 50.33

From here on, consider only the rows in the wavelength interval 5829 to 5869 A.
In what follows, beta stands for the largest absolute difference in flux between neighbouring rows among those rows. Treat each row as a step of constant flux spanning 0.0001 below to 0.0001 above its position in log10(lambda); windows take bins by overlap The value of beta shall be 6.7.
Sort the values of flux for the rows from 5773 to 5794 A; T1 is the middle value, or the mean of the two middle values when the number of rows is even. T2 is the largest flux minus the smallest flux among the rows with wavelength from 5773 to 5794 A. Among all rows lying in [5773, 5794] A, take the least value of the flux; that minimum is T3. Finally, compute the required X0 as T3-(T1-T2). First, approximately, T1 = 50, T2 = 10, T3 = 43.17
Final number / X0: 3.5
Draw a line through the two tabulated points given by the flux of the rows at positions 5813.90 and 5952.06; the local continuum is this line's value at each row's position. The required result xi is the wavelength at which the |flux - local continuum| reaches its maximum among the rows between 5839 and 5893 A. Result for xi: 5840.73 A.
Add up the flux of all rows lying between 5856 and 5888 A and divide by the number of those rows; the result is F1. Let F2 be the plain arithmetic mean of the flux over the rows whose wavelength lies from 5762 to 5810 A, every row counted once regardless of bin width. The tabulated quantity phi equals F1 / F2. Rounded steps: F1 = 49.0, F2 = 49.7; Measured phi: 0.99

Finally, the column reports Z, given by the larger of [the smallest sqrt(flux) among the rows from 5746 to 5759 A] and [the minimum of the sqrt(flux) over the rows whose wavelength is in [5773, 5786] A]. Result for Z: 6.72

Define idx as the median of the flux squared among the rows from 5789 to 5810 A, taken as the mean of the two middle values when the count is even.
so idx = 2531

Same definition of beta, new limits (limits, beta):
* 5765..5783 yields 10.5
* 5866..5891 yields 6.3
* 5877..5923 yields 7.0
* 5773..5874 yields 7.5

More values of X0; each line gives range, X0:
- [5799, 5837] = 3.2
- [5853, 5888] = 3.5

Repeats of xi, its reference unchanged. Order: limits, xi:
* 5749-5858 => 5840.73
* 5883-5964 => 5932.90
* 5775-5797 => 5789.85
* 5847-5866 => 5848.81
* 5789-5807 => 5789.85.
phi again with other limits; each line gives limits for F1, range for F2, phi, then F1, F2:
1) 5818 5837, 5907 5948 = 1.06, 52.3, 49.3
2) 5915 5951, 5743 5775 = 1.00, 50.5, 50.5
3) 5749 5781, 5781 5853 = 1.00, 50.9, 50.9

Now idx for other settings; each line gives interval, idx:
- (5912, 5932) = 2266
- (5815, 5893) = 2565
